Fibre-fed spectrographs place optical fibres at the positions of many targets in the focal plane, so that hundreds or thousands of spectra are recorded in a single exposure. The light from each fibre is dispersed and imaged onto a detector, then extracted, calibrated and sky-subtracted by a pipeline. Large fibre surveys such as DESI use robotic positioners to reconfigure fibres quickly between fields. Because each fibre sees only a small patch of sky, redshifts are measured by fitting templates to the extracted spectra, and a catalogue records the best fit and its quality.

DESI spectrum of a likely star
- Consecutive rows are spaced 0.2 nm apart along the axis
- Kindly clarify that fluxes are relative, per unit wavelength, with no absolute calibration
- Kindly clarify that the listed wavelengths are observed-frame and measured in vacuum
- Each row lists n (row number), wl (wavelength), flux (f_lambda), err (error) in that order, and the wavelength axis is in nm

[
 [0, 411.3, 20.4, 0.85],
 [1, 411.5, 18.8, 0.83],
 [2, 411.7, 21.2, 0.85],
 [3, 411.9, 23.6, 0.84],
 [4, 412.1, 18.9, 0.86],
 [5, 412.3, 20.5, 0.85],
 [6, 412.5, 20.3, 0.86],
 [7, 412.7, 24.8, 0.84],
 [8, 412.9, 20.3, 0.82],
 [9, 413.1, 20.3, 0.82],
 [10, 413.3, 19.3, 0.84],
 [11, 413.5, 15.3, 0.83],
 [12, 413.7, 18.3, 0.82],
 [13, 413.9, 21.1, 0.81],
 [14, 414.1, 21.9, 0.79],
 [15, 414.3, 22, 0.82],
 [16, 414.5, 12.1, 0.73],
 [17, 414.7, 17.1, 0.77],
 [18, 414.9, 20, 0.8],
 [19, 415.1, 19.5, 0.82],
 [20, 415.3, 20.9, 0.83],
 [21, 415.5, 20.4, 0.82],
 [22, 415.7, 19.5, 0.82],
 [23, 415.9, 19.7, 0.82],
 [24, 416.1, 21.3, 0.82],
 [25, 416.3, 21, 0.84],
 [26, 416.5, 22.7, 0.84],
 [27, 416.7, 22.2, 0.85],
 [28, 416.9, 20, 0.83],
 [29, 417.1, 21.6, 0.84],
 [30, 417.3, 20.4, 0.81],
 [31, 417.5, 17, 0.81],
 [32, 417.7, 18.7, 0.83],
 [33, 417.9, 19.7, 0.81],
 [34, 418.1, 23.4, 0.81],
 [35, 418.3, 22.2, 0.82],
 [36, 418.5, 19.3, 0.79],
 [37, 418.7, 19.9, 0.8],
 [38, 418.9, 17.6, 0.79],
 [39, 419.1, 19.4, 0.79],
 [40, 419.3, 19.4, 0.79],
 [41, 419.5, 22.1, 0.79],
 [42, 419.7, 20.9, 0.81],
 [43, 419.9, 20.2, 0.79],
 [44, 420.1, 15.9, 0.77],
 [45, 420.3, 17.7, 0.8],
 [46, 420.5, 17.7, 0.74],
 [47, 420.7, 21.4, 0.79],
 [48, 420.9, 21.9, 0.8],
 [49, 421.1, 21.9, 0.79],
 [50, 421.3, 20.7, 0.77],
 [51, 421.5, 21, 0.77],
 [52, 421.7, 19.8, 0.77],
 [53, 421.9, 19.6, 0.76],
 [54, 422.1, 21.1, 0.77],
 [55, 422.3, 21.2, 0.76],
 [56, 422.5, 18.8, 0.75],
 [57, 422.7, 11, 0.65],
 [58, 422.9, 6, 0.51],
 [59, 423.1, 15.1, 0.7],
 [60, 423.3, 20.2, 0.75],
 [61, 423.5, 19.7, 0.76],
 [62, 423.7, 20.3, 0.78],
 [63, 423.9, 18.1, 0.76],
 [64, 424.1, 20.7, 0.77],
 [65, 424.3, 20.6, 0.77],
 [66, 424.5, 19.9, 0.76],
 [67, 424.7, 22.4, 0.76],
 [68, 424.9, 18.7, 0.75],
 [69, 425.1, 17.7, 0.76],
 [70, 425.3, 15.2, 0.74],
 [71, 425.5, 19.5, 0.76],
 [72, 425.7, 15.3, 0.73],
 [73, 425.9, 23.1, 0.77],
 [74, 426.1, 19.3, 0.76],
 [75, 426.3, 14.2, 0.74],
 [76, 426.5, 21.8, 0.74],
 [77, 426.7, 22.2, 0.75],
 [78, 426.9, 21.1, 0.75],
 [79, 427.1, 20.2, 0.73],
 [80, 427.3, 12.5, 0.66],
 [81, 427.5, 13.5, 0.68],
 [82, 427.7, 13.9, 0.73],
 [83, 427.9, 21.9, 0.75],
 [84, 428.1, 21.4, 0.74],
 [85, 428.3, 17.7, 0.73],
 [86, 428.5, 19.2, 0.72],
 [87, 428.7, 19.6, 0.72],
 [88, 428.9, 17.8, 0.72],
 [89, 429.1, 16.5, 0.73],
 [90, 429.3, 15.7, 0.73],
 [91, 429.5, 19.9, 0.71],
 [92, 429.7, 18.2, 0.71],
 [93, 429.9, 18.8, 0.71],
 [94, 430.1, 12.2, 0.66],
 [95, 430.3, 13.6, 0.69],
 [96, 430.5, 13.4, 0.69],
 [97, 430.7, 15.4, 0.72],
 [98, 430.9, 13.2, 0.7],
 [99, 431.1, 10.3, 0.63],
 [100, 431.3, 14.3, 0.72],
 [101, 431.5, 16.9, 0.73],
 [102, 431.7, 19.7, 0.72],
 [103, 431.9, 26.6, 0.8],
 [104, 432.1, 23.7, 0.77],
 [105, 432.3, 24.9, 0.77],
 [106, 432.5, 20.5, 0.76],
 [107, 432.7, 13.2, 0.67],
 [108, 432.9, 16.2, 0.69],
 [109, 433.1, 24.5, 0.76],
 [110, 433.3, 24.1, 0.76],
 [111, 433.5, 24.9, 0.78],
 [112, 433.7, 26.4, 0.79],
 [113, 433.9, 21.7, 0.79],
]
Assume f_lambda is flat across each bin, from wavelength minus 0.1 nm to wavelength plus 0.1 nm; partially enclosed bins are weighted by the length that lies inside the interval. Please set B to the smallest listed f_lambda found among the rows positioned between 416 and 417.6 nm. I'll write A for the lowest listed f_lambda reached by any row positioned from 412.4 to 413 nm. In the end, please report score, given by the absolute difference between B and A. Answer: 3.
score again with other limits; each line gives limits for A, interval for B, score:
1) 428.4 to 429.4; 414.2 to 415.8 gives 4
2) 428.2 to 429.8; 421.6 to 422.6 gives 3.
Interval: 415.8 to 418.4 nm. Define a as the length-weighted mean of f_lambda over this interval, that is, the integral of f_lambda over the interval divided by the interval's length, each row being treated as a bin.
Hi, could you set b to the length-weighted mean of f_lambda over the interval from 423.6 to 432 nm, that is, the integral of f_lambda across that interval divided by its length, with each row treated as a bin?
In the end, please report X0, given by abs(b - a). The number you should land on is 2.8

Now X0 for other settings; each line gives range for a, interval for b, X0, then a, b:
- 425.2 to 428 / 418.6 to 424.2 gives 0.8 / 18.1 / 18.9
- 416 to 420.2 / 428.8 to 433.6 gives 2.1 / 20.2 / 18.1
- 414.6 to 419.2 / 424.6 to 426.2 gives 1.3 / 20.2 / 18.9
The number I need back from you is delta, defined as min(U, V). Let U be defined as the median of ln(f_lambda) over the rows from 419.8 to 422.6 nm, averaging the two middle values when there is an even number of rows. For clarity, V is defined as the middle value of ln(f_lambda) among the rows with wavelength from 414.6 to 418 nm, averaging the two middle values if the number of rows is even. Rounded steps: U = 3.02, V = 3.00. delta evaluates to 3.00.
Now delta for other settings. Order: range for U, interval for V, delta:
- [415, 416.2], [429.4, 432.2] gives 2.78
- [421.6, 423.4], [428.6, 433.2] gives 2.83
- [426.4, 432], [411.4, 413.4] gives 2.88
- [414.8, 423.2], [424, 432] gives 2.91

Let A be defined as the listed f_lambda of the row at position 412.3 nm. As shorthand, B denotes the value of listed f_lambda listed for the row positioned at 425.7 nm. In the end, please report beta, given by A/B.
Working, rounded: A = 20.5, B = 15.3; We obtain 1.34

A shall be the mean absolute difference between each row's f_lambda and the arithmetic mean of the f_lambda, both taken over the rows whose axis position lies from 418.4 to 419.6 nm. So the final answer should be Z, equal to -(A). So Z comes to -0.9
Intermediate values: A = 0.9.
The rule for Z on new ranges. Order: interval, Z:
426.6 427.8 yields -3.9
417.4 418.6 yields -1.8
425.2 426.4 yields -2.9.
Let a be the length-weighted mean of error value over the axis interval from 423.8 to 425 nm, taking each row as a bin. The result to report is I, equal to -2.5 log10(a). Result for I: 0.30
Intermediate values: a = 0.762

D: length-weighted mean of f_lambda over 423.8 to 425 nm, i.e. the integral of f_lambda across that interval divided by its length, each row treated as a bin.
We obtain 20.1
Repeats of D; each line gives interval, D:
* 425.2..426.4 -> 17.8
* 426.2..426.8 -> 19.4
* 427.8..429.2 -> 19.2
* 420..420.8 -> 18.2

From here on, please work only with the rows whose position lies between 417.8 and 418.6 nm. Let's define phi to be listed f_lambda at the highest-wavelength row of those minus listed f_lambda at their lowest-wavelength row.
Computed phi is -0.4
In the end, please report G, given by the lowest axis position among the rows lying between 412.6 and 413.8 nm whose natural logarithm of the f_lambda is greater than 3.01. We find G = 412.7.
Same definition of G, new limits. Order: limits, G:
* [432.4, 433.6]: 432.5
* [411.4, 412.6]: 411.7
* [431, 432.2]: 431.9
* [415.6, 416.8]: 416.1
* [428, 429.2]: 428.1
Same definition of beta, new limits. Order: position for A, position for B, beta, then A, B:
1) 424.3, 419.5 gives 0.93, 20.6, 22.1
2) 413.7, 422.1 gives 0.87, 18.3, 21.1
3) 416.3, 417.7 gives 1.12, 21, 18.7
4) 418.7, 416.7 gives 0.90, 19.9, 22.2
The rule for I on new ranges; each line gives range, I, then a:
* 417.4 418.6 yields 0.23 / 0.812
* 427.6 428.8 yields 0.34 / 0.732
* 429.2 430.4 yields 0.38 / 0.702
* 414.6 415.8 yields 0.23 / 0.810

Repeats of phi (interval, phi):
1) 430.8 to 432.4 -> 11.7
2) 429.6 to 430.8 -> -2.8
